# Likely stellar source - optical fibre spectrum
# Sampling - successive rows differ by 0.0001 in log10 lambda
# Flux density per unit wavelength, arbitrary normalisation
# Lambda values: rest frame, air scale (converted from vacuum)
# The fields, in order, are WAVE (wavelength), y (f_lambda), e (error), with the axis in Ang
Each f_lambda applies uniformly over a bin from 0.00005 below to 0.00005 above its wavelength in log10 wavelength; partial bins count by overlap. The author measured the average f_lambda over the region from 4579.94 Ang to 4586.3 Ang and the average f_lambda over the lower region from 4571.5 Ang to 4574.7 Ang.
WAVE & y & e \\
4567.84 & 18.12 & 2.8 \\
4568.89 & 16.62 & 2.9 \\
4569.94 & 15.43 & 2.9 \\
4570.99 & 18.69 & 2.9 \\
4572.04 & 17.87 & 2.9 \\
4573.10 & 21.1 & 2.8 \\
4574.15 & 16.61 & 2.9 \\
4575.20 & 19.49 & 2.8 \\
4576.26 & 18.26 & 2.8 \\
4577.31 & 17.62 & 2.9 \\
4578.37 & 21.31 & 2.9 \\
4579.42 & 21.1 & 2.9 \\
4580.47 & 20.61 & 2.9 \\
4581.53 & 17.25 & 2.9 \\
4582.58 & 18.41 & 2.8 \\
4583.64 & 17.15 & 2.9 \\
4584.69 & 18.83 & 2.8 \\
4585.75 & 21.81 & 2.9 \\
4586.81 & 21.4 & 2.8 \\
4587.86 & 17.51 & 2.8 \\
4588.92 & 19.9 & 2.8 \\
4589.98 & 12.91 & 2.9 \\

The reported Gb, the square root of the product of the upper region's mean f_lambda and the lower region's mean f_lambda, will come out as 18.8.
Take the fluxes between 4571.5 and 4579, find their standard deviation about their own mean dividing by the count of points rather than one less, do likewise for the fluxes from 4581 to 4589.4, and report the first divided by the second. 0.97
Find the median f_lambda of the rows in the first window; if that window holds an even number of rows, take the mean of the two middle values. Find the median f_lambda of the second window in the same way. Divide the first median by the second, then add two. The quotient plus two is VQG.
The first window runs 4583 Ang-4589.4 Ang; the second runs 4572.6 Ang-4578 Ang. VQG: 3.06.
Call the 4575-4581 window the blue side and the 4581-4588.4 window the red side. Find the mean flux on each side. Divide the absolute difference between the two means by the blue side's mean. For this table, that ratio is 0.042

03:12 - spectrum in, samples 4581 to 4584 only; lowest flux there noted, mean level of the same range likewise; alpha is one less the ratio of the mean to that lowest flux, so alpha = -0.03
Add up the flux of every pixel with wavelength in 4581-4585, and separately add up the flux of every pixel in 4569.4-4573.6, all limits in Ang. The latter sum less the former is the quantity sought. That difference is 1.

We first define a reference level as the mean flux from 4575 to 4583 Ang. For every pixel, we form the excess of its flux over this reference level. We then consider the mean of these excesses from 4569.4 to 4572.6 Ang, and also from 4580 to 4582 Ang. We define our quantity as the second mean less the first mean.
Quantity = 1.6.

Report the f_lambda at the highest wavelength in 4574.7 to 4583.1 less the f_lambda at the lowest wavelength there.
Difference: -1.1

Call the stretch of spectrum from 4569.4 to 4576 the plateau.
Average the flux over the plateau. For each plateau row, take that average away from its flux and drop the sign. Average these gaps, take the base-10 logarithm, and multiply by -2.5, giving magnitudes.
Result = -0.48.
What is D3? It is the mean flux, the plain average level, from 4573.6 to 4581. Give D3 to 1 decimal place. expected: 19.3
